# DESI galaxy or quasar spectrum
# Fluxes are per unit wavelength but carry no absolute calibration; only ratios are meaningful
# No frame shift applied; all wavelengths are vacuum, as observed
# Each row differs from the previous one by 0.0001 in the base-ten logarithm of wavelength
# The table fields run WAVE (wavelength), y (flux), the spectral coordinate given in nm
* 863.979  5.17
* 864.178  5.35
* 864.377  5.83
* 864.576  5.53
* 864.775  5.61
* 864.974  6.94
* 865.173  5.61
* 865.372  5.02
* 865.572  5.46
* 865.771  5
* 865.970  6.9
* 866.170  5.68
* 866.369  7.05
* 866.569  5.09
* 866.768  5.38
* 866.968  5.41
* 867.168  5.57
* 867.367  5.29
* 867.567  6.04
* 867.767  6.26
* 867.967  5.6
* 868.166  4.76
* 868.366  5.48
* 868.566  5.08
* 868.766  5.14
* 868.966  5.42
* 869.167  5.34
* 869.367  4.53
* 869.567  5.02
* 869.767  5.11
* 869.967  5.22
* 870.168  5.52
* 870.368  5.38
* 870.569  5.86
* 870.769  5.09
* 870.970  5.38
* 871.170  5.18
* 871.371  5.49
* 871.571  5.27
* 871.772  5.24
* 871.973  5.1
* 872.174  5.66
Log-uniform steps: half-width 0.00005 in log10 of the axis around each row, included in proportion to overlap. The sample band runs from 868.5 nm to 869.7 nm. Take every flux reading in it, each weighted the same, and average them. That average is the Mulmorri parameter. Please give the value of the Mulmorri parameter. 5.1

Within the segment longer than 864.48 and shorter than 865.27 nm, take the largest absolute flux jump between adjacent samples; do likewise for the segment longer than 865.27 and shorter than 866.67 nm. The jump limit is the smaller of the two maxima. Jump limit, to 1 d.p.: 1.3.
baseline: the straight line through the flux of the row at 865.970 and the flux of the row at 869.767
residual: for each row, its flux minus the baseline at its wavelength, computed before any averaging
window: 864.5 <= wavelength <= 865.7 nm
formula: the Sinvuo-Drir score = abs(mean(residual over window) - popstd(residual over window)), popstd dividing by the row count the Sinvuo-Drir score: 2.2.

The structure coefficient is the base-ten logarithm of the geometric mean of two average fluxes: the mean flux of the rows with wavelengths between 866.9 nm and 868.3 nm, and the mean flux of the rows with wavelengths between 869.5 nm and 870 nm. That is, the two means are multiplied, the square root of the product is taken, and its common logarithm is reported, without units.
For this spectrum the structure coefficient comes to 0.727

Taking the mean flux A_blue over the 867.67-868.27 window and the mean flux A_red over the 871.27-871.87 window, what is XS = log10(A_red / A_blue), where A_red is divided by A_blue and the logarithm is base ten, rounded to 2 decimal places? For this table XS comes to -0.02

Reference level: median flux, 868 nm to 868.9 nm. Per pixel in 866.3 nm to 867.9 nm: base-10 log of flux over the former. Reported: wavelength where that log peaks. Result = 866.369 nm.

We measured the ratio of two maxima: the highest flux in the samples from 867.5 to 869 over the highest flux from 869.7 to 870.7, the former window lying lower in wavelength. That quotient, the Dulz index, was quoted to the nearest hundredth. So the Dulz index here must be 1.07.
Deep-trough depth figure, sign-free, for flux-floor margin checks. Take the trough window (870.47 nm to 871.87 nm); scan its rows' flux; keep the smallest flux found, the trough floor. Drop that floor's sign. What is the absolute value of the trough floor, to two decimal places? 5.09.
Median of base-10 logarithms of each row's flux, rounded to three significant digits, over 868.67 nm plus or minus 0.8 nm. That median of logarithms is 0.719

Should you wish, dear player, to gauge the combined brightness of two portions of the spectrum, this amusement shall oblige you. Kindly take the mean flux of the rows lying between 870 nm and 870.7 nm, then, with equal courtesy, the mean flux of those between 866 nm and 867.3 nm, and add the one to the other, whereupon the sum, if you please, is 11.3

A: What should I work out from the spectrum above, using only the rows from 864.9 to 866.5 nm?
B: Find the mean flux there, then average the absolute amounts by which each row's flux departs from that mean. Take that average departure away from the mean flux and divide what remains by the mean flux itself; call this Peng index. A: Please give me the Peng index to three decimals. 0.873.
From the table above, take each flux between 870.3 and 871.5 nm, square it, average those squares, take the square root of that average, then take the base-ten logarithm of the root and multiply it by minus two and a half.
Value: -1.83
